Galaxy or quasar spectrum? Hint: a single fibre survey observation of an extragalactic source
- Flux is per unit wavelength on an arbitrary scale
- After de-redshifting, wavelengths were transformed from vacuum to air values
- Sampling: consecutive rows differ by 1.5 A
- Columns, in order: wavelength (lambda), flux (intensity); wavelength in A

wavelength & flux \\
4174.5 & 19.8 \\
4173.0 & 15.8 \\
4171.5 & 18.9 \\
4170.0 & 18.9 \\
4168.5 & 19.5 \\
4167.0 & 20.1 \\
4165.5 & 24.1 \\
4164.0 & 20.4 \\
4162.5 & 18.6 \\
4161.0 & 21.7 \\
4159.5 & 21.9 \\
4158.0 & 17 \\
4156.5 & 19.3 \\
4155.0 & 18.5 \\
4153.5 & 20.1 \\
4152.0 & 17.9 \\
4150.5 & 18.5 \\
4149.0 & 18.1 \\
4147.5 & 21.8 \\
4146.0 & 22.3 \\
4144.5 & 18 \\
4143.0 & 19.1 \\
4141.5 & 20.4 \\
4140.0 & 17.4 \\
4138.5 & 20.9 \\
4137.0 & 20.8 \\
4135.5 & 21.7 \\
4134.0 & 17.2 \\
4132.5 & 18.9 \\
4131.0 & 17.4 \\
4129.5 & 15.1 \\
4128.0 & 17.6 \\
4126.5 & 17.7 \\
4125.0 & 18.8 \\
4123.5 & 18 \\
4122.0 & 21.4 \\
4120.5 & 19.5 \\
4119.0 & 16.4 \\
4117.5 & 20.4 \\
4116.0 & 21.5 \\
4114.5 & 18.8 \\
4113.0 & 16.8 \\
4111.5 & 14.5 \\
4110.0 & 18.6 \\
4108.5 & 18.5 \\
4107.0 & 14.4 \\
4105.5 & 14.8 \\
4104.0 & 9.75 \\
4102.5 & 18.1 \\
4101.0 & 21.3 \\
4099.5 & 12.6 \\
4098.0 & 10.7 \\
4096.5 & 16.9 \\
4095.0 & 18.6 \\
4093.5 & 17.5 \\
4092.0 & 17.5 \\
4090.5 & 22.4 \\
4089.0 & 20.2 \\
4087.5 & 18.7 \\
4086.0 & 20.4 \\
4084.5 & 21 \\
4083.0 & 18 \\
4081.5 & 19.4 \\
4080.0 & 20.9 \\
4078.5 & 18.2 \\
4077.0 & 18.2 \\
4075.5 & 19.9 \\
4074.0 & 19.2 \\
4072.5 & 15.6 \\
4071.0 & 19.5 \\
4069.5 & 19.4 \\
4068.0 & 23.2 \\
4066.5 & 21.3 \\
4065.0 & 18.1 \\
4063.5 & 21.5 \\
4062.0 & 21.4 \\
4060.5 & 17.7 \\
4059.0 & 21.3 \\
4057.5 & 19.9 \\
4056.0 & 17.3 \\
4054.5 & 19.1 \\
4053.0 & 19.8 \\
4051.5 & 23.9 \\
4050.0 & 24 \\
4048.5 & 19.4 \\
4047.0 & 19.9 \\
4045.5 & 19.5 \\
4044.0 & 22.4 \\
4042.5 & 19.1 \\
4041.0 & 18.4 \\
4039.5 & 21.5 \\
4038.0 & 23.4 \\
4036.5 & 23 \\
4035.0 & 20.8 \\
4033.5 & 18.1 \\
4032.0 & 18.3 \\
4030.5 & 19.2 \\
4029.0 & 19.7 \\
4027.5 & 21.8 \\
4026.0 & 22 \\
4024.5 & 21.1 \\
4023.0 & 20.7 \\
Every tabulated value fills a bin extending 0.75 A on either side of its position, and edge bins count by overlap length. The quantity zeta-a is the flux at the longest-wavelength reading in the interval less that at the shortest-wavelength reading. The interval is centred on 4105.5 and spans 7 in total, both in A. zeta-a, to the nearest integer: 0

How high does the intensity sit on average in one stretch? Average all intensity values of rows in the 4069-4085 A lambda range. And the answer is 19.0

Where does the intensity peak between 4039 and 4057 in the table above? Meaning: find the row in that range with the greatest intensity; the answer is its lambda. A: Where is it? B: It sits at 4050.0 A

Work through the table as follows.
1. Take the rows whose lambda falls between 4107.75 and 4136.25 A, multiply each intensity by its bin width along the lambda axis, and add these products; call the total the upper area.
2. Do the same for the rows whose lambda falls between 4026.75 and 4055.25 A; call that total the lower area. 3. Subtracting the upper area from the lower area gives 64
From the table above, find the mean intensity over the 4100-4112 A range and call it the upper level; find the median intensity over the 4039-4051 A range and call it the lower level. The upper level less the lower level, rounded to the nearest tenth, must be -3.5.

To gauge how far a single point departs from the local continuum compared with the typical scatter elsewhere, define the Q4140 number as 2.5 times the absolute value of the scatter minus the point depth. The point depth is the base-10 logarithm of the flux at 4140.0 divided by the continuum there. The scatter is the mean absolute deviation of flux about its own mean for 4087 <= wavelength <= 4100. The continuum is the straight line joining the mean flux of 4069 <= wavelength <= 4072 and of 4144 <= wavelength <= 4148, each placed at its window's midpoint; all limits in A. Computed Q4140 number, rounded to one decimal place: 6.6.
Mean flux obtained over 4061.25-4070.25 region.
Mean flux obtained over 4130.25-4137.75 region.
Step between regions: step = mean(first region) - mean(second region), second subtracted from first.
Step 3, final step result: 1.6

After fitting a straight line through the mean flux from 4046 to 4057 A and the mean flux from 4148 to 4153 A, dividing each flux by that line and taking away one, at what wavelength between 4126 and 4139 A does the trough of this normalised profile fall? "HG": 4129.5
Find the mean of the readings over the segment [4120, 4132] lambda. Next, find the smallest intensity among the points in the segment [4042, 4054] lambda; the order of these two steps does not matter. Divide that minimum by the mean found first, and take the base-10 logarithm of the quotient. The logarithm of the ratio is 0.02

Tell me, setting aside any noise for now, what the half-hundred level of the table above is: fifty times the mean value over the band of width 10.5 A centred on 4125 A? 915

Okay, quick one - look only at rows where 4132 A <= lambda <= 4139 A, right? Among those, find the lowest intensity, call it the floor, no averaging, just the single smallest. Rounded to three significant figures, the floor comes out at 17.2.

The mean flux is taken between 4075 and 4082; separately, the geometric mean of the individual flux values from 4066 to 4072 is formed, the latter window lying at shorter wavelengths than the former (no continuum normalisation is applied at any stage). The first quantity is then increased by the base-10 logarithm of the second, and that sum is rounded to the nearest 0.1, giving 20.6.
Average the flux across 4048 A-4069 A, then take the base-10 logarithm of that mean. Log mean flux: 1.313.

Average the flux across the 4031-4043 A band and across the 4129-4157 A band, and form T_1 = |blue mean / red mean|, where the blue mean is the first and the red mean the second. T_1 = 1.06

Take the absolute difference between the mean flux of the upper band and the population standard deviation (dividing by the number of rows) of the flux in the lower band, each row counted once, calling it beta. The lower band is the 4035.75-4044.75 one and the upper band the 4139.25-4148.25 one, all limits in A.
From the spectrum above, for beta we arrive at 17.9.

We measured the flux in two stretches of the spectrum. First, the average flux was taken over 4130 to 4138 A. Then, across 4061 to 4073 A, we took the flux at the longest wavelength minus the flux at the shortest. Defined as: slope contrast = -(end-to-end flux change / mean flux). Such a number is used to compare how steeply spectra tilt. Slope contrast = 0.30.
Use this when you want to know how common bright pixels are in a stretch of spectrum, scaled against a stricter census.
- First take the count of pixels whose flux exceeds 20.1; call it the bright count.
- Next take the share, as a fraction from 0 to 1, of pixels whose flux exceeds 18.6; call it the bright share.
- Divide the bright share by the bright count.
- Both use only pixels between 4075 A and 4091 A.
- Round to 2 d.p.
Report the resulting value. 0.15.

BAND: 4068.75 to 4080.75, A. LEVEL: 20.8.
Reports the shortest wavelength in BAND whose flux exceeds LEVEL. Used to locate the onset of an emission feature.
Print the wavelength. 4080.0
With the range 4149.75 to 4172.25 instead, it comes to 4159.5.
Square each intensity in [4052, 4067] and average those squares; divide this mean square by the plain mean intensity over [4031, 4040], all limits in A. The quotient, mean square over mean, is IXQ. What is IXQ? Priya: 19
